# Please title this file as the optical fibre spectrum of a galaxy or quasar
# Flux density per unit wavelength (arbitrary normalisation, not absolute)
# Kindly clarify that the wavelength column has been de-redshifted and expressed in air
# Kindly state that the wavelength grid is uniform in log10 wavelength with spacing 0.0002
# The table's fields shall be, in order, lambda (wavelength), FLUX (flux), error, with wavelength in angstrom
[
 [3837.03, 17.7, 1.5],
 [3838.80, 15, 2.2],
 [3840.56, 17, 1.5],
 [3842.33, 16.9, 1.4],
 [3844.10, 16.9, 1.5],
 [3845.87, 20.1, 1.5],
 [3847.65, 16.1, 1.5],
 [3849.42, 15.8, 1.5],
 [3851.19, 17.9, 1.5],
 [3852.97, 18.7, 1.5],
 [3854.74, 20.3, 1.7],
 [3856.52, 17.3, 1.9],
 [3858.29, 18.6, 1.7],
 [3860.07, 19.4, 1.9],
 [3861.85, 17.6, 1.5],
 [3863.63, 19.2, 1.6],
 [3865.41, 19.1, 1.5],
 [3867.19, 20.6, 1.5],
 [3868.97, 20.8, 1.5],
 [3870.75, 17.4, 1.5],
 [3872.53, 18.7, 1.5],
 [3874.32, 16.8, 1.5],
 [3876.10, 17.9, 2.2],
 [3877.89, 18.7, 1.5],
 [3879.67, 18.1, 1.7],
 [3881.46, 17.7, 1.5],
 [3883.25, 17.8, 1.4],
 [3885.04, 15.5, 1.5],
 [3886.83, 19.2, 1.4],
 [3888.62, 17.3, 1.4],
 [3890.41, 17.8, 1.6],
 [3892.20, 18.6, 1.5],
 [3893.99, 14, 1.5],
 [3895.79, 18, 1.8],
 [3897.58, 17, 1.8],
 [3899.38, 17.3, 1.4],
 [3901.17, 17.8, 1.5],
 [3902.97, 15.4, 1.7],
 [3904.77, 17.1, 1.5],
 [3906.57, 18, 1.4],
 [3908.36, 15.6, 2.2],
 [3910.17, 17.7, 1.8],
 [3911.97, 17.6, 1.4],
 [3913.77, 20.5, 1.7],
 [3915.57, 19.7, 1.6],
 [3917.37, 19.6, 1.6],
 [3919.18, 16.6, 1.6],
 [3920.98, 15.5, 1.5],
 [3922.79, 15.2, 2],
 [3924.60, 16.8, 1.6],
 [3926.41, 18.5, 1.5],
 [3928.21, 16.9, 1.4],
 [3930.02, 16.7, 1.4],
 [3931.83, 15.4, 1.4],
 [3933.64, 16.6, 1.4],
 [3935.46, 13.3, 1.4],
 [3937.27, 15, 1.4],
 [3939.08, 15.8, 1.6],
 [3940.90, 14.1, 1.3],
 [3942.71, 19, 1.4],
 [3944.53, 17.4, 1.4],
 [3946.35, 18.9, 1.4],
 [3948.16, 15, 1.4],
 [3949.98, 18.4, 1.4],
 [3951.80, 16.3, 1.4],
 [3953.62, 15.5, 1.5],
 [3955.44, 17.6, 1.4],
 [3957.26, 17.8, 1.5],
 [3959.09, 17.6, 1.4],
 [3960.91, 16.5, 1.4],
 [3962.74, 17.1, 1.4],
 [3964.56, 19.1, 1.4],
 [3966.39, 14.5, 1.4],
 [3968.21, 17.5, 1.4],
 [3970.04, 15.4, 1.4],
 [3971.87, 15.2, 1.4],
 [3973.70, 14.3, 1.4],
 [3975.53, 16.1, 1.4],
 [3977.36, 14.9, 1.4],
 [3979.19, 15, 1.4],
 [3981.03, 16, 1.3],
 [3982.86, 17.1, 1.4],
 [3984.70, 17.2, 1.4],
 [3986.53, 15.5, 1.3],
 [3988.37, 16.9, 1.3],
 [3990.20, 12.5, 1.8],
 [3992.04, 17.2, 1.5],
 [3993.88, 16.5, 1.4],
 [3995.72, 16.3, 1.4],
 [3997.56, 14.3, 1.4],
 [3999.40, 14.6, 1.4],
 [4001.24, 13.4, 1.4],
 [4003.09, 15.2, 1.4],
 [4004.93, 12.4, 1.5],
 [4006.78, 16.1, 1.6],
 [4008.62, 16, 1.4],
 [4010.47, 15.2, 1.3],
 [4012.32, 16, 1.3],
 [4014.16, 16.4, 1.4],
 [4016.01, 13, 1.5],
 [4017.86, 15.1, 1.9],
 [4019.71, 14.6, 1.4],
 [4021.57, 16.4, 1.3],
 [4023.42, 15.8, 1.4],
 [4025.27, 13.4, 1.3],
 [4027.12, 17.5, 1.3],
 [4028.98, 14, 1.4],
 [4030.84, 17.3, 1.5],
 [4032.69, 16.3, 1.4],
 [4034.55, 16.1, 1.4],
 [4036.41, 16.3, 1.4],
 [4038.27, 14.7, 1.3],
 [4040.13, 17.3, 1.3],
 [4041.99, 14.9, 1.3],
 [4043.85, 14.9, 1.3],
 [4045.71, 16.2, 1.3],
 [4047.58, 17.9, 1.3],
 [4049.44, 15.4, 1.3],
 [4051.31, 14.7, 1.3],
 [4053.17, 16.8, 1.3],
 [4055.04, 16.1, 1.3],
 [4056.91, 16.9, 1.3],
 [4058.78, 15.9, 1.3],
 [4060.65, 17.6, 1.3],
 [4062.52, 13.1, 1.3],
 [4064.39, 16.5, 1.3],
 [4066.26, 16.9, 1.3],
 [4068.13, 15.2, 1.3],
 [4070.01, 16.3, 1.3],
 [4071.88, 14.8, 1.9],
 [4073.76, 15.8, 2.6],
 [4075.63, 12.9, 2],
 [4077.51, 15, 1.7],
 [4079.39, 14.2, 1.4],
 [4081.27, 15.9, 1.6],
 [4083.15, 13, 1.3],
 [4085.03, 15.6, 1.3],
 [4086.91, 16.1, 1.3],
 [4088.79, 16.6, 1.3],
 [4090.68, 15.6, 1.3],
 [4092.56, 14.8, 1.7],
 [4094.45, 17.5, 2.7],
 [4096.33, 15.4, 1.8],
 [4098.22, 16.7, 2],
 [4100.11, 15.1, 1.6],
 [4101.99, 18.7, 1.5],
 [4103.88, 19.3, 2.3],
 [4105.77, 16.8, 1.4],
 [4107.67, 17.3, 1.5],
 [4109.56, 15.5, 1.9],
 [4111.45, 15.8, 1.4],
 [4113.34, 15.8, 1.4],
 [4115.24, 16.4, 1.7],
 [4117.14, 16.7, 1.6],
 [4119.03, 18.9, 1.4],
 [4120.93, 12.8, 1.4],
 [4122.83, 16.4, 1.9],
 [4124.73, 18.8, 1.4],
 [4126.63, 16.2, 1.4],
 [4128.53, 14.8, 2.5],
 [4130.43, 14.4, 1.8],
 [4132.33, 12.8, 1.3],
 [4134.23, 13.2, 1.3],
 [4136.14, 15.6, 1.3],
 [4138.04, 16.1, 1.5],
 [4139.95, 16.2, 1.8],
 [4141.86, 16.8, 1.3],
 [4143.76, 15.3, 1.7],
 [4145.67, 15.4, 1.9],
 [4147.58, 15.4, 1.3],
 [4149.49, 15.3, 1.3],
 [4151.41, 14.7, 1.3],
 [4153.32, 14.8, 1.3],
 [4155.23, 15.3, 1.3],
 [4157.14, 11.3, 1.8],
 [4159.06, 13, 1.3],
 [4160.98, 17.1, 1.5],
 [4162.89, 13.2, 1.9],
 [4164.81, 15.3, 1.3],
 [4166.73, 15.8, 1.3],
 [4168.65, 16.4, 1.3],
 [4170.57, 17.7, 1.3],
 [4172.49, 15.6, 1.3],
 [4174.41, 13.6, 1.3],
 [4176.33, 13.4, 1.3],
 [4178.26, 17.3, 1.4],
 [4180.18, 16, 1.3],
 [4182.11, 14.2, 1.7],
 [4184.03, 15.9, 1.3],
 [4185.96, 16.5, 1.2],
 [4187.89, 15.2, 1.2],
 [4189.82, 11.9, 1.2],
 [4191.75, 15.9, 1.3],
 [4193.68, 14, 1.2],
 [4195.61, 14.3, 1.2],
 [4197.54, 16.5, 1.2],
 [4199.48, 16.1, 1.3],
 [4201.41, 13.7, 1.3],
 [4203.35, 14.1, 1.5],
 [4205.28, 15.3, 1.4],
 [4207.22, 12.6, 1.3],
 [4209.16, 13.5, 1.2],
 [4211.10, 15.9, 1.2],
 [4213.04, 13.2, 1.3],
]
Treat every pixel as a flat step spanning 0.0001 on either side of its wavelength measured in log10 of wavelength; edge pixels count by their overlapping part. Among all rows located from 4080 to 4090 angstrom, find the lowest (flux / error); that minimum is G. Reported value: 9.9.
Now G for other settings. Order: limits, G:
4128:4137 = 5.9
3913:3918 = 12.1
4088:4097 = 6.5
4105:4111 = 8.2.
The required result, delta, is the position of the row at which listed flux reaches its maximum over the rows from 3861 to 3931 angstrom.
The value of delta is 3868.97 angstrom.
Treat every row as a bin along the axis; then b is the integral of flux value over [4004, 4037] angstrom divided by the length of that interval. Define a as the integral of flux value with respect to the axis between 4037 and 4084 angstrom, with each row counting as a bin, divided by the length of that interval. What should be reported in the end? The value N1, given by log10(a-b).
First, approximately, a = 15.6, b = 15.4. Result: -0.9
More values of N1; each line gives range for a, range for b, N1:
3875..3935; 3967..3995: 0.2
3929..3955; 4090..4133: -1.3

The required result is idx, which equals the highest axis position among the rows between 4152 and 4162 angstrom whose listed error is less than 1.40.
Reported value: 4159.06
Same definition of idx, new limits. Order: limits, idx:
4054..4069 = 4068.13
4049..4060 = 4058.78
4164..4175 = 4174.41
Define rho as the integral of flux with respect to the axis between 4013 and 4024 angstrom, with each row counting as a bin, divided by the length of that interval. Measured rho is 15.2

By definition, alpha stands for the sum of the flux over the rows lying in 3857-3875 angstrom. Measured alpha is 188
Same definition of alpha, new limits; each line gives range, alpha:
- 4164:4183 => 155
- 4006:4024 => 155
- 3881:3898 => 173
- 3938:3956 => 168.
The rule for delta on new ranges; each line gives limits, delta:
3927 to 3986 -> 3964.56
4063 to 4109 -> 4103.88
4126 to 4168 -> 4160.98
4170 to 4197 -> 4170.57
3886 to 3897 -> 3886.83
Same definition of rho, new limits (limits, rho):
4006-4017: 15.4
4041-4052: 15.7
